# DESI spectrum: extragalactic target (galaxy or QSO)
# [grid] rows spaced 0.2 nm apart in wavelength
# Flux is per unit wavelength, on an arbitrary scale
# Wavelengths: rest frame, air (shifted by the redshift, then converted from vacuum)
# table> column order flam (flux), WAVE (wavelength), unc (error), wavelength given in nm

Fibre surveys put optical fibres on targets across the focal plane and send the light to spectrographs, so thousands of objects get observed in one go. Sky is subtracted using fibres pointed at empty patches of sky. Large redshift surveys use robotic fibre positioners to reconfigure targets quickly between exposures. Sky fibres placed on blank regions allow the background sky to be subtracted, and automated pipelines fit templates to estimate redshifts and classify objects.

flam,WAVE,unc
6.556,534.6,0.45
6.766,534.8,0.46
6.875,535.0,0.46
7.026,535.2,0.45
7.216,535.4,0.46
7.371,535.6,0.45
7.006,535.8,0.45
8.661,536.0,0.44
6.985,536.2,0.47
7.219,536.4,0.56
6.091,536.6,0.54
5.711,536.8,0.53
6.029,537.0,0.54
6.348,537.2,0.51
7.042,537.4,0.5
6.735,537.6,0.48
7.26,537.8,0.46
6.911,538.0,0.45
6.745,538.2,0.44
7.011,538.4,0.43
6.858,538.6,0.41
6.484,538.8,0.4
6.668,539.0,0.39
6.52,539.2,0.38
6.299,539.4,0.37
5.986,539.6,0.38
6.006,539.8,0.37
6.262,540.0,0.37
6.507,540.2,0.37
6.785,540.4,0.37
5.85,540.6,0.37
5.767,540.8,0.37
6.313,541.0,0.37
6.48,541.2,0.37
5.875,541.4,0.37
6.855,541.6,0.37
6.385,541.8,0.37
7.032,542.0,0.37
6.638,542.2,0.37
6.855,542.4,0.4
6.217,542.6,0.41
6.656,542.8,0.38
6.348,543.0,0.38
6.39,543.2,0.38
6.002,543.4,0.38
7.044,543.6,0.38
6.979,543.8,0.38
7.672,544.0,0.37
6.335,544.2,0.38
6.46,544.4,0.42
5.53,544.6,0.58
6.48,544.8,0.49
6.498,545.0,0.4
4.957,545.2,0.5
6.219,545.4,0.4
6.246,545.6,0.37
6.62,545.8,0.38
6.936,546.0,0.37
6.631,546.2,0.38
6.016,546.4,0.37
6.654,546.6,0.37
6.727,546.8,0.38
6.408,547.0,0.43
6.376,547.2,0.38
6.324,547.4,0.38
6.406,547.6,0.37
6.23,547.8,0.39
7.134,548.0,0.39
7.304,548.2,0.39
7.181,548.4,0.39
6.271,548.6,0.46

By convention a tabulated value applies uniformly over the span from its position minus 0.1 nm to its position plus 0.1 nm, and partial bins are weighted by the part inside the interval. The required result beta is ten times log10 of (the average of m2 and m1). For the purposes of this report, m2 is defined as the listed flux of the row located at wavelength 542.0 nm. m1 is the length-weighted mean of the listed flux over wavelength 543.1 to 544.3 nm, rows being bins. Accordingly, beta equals 8.38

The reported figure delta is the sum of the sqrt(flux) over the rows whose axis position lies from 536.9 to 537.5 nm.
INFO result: 7.63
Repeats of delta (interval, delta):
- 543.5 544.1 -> 8.07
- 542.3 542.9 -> 7.69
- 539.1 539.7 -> 7.51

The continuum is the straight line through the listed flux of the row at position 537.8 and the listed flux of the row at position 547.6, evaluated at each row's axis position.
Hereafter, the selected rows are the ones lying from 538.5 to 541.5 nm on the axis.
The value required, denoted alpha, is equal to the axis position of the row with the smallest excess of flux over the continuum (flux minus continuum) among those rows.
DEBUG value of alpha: 540.8 nm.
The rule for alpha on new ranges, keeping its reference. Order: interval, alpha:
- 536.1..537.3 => 536.8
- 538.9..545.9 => 545.2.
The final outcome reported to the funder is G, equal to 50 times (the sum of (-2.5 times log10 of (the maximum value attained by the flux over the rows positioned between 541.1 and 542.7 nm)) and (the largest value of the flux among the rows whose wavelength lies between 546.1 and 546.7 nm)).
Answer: 227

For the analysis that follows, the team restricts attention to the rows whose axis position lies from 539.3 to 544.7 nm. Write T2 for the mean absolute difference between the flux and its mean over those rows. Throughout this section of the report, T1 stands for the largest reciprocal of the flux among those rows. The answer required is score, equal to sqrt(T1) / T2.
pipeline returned 1.2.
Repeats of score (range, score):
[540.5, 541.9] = 1.3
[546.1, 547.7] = 2.4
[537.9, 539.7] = 1.6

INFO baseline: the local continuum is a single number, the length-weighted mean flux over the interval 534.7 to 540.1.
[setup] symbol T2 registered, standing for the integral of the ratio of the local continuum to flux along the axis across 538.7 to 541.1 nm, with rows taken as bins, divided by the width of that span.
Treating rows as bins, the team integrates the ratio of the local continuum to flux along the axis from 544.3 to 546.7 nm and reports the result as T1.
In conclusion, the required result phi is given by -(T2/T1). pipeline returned -0.413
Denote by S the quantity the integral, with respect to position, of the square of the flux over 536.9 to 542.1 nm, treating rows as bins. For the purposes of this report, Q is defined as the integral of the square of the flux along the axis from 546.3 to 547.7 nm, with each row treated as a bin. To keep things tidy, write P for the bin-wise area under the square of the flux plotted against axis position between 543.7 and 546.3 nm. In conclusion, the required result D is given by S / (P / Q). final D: 117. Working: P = 108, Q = 58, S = 221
